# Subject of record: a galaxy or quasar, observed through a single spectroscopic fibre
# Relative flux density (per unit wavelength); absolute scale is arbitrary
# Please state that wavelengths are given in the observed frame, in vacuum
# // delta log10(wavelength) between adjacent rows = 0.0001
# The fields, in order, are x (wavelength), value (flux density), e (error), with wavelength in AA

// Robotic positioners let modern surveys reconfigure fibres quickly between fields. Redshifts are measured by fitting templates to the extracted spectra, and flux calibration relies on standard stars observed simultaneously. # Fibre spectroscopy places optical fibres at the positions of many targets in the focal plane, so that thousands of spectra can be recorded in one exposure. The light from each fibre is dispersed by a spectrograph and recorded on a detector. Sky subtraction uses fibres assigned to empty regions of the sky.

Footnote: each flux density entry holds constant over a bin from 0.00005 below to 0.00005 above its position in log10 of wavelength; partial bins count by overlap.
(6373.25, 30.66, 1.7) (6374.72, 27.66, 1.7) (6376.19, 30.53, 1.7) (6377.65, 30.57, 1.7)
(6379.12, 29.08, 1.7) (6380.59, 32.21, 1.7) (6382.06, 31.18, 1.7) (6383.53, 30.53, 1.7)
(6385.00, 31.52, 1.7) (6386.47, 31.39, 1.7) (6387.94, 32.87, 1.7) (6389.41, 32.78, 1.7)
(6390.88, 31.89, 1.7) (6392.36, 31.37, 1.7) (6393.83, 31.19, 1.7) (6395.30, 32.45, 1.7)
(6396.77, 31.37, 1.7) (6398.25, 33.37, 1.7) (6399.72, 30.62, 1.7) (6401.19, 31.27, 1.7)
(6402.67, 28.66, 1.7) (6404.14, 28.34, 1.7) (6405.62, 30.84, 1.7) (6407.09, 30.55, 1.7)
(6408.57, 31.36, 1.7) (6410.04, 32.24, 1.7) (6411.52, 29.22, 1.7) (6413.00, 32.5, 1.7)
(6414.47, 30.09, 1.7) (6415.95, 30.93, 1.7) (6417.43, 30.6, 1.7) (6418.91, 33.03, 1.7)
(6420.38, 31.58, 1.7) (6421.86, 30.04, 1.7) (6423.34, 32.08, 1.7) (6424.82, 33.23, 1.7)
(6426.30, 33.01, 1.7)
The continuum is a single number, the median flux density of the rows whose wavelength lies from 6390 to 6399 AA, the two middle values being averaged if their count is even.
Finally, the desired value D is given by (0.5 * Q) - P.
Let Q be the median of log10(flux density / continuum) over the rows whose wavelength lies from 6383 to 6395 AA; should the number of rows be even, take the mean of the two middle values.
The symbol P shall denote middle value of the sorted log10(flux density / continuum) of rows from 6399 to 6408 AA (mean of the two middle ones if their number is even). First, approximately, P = -0.015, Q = -0.002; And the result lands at 0.013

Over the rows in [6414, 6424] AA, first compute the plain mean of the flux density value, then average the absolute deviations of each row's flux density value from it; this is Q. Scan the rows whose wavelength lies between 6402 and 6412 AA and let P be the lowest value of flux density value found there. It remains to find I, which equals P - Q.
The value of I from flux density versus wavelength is 27.5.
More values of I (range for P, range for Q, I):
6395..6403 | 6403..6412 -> 27.6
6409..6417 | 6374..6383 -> 28.0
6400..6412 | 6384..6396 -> 27.8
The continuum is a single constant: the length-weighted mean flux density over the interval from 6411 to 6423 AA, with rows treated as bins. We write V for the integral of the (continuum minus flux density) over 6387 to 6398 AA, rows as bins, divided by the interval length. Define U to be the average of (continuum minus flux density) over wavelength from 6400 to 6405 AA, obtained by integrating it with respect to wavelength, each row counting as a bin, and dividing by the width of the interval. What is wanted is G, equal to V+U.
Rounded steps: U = 1.5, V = -1.0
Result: 0.5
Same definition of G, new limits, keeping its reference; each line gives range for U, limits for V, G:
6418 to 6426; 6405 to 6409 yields -0.8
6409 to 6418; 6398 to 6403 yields 0.3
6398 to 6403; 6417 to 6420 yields -0.7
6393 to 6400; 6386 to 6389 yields -2.0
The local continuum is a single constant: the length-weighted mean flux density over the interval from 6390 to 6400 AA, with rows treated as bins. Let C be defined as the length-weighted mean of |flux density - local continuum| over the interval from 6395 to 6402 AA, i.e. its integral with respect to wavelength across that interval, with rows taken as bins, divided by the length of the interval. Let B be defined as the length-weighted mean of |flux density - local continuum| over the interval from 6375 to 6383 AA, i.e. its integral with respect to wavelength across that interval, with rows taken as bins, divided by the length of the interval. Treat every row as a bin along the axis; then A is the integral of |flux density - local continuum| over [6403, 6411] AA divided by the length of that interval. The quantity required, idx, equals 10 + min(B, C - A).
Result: 9.5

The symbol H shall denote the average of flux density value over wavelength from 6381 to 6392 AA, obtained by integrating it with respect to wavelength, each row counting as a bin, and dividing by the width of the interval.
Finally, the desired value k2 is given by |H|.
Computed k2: 31.7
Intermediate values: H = 31.7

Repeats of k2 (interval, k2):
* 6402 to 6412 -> 30.2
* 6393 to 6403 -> 31.4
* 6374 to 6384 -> 30.3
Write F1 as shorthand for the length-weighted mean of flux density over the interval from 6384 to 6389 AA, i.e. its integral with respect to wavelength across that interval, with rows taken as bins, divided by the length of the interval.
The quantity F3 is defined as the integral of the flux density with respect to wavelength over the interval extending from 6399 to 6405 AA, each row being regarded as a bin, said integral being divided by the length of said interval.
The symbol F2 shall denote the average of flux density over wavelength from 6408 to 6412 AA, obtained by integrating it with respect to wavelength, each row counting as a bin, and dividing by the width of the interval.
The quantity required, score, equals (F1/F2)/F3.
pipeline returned 0.0346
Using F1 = 31.9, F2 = 31.0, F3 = 29.7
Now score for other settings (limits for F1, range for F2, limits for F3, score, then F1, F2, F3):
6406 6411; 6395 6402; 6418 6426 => 0.0308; 31.3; 31.7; 32.0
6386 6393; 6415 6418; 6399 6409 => 0.0346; 32.1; 30.7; 30.2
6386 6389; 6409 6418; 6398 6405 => 0.0345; 32.3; 31.0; 30.3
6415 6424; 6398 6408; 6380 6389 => 0.0326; 31.3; 30.4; 31.7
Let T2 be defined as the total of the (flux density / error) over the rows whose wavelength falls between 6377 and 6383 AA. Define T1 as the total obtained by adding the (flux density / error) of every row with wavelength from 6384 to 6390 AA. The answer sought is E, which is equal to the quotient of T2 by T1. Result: 0.96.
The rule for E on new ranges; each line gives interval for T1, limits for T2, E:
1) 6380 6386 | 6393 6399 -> 1.02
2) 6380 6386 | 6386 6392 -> 1.03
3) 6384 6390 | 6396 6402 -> 0.98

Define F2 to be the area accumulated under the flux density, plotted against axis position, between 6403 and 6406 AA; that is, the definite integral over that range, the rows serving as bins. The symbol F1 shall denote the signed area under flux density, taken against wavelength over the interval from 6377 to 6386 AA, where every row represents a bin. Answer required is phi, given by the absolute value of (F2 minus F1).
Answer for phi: 190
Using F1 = 278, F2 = 88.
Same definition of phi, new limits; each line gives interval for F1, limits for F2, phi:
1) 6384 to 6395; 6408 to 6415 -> 132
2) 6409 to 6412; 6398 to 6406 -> 150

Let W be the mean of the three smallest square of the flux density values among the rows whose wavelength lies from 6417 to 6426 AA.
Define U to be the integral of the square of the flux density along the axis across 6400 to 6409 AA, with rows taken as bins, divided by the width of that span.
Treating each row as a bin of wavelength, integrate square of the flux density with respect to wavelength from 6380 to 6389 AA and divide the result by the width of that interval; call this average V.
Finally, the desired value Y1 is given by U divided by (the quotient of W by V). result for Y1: 965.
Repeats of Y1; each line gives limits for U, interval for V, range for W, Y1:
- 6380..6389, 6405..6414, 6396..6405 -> 1137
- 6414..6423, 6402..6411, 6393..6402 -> 928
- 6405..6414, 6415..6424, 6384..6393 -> 964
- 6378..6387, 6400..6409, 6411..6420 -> 972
